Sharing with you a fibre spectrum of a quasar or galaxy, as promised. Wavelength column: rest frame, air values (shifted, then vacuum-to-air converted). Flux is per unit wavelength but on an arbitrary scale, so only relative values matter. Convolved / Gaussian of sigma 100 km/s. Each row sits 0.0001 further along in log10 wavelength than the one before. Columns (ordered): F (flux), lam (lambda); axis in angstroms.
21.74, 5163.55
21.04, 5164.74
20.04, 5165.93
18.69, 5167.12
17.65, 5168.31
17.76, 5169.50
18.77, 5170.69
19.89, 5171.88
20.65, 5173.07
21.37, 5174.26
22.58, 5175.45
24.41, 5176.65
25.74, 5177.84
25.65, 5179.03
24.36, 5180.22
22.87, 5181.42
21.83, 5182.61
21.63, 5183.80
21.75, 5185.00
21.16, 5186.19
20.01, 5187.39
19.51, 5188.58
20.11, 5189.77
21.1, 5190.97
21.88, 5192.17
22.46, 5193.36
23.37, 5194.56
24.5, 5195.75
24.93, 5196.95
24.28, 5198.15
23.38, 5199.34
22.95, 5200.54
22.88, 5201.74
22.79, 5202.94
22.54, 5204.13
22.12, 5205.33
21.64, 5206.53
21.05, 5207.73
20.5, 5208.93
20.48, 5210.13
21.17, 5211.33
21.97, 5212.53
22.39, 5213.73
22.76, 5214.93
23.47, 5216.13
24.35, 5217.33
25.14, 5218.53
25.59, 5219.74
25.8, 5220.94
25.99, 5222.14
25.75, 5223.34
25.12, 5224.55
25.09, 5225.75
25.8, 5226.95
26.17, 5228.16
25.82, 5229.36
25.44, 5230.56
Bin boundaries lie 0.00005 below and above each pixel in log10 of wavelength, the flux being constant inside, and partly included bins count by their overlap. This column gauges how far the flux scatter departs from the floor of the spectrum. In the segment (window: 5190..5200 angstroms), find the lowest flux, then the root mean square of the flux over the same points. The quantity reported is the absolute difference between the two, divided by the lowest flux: 0.10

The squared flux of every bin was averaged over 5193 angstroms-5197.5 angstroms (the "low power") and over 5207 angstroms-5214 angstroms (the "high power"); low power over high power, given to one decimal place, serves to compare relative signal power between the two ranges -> 1.3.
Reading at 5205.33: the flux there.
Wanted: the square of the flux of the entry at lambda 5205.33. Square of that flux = 489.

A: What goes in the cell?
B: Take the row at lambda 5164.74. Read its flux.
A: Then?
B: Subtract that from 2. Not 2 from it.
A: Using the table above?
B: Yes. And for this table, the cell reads -19.0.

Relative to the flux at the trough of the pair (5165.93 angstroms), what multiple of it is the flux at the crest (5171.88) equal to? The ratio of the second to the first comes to 0.99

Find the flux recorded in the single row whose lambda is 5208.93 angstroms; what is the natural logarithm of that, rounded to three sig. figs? 3.02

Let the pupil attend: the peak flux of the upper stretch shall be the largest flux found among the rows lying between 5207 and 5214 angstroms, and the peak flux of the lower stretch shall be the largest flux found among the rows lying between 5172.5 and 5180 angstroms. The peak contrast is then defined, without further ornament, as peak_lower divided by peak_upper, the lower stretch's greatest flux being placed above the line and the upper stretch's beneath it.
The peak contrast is 1.15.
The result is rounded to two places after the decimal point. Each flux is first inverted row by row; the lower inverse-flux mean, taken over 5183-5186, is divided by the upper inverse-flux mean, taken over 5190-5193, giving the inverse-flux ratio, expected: 0.99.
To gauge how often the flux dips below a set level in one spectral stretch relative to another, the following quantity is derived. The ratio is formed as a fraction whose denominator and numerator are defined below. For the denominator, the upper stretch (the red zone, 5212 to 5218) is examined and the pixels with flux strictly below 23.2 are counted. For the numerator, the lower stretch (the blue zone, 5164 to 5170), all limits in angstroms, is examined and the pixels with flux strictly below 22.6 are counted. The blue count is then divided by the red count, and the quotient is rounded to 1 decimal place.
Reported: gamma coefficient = 1.7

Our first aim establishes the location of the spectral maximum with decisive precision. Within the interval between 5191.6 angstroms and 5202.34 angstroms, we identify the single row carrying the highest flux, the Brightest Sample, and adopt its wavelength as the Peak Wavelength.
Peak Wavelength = 5196.95 angstroms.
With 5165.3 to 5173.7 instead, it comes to 5173.07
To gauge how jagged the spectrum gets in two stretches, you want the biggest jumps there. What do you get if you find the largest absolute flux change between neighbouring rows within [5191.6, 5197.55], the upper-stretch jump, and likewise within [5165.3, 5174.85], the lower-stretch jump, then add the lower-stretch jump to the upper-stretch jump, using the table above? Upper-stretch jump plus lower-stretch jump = 2.48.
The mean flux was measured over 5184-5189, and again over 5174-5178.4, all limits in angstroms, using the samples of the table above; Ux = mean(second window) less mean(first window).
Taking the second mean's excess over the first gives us 2.9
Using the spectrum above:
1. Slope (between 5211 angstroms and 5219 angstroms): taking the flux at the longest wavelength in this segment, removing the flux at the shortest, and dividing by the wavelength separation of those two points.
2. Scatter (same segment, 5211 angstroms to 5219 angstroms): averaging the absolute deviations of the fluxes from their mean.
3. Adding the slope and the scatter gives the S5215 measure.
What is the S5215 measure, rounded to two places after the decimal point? 1.65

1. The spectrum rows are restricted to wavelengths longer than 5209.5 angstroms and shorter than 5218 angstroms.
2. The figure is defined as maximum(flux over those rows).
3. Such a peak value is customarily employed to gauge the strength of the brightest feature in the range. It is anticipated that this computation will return 24.35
